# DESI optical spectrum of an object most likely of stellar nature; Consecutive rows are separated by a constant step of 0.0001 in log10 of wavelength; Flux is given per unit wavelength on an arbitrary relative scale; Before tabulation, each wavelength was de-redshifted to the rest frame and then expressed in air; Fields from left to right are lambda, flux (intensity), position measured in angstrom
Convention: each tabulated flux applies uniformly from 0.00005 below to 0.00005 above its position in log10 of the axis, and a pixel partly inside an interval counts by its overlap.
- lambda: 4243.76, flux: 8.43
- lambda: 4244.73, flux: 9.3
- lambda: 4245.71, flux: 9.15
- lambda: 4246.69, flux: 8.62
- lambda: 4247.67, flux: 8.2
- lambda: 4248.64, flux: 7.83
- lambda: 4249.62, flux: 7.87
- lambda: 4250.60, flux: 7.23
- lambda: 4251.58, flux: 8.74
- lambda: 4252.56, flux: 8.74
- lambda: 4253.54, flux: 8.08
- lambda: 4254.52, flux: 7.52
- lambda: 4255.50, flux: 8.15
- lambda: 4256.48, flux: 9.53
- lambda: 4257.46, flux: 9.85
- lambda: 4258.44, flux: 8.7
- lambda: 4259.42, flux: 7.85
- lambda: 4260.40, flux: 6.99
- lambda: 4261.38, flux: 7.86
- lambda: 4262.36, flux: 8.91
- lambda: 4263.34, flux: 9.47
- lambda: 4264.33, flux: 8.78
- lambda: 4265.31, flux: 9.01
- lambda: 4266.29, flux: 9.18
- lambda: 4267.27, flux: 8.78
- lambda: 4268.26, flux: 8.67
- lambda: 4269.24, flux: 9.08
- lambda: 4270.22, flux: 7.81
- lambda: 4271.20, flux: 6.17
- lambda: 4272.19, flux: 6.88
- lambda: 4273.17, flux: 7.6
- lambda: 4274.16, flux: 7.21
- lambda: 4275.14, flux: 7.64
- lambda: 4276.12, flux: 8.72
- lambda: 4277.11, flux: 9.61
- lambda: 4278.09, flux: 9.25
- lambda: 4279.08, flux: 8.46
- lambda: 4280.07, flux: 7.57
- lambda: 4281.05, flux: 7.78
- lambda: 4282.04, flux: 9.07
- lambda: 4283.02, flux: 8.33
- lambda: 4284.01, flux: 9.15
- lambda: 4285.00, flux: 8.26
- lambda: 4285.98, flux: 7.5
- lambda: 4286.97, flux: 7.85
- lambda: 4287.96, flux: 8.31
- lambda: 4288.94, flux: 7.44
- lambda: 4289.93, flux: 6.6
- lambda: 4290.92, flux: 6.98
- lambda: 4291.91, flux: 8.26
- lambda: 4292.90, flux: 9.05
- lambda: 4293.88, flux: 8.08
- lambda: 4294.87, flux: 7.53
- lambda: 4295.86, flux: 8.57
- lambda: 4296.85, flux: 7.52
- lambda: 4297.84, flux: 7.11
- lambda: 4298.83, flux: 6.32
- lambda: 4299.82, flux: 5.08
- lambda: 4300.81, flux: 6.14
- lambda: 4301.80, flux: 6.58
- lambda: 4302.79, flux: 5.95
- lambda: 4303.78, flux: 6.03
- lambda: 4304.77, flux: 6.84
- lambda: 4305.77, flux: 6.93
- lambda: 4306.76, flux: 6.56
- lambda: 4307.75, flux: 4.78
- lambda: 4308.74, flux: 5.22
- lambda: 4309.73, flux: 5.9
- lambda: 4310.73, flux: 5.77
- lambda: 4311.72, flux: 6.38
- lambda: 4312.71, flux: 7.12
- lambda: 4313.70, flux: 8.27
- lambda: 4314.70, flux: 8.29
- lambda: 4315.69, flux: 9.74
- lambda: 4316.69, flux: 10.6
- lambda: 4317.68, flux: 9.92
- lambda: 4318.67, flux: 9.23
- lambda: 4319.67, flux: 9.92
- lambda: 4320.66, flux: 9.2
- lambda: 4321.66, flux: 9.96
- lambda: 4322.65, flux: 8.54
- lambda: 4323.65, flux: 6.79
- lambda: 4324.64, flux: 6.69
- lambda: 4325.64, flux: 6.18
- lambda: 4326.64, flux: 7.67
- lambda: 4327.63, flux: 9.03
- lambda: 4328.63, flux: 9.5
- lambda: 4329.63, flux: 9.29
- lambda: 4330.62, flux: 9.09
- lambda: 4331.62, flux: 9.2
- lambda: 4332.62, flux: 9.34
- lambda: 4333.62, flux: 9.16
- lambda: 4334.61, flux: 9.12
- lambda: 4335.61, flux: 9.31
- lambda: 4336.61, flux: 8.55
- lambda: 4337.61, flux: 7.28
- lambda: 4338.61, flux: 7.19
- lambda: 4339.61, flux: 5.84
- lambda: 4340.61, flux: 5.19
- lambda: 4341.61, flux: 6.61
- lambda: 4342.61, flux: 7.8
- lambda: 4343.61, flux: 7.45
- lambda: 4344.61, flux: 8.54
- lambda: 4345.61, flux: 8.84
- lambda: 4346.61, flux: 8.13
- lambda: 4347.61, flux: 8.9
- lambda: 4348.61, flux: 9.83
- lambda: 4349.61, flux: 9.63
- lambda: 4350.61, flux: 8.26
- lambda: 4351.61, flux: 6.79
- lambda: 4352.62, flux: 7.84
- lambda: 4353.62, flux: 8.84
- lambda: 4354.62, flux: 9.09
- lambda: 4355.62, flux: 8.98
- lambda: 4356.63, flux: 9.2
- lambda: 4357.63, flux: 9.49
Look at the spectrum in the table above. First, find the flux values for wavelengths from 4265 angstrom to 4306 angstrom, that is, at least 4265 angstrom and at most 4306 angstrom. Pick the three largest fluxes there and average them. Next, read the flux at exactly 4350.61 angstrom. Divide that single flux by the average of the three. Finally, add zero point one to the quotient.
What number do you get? 0.98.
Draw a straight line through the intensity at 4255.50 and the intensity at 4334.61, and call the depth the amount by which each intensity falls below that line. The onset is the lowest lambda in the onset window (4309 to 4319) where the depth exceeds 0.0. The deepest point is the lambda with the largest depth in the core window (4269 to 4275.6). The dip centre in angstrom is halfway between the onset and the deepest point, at 4290.5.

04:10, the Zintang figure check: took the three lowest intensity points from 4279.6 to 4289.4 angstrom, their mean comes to 7.5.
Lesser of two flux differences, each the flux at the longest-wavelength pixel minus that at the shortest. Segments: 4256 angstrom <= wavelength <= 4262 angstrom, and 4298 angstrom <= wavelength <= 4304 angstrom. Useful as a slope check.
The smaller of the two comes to -1.7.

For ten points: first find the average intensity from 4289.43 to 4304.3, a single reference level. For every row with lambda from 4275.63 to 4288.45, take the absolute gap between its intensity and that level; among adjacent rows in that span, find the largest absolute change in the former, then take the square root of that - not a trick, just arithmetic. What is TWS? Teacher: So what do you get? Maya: 1.14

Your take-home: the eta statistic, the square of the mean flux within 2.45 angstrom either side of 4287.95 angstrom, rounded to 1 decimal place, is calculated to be 56.9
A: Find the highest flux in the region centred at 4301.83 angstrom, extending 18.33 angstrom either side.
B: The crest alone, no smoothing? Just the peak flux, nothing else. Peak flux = 10.6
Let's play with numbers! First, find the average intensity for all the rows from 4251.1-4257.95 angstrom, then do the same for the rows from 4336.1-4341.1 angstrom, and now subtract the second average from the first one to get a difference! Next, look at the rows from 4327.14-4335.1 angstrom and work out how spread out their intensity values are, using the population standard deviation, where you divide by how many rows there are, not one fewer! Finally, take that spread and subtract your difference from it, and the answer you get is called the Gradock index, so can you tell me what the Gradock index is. -1.7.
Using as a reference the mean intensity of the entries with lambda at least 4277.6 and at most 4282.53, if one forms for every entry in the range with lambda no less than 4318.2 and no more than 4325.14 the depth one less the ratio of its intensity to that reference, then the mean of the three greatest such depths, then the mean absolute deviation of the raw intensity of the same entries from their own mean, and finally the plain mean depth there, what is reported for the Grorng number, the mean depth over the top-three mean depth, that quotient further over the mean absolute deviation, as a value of -0.2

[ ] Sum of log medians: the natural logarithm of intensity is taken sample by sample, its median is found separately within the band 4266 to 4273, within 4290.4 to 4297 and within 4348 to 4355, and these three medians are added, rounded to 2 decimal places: 6.43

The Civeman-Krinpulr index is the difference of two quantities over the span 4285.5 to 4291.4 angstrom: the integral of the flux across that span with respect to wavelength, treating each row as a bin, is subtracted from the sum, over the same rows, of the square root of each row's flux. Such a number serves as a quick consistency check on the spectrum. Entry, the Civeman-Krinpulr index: -28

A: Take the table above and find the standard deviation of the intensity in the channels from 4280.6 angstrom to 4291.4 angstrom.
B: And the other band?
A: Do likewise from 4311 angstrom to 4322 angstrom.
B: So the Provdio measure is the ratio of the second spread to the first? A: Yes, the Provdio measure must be 1.7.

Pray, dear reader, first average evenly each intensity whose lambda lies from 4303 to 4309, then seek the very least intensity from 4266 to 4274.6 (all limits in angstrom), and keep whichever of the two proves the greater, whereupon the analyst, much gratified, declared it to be 6.2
